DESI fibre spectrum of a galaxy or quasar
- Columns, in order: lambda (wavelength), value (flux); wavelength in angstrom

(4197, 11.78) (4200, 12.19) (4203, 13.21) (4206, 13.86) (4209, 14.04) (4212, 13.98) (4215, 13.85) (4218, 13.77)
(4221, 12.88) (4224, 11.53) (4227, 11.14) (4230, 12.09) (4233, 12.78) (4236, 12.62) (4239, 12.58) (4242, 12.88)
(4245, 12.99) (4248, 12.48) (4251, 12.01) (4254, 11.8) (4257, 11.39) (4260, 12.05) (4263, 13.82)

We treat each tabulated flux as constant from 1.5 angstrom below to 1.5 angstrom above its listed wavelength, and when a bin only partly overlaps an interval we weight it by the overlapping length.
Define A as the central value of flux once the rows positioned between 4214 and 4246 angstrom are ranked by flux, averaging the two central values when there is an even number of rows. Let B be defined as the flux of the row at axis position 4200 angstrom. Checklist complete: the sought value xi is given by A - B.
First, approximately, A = 12.8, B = 12.19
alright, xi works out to 0.59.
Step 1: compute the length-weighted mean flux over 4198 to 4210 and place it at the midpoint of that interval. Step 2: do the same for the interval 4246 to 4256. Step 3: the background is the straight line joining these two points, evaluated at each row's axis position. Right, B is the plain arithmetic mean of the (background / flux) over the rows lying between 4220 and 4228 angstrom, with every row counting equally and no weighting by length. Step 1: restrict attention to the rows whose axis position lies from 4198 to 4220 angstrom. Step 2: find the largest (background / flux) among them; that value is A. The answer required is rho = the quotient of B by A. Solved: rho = 0.99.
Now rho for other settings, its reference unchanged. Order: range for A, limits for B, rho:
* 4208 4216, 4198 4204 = 1.12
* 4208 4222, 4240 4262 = 1.00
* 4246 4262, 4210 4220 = 0.89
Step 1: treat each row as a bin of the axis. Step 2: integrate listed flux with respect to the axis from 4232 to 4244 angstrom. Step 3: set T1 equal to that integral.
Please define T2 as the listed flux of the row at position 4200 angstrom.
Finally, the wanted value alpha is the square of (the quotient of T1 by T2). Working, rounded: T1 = 153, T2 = 12.19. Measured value 157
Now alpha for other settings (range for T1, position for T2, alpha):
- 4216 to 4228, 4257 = 172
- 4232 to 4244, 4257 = 180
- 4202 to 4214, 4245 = 162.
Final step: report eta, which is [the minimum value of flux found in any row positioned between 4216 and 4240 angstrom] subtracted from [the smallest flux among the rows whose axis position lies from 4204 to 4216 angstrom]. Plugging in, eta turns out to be 2.7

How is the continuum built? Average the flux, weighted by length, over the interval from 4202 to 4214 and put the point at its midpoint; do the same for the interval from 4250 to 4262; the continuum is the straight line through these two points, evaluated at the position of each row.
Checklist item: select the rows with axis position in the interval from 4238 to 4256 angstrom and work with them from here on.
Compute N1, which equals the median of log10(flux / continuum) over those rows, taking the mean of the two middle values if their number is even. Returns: 0.005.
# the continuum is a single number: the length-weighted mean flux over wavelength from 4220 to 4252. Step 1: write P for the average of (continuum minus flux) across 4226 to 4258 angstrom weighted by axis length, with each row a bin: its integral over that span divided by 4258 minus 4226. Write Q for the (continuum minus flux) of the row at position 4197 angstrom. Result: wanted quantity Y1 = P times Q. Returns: 0.04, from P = 0.1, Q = 0.6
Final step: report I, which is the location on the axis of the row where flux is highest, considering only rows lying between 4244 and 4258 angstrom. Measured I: 4245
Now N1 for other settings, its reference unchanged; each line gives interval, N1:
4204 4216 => 0.010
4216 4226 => -0.013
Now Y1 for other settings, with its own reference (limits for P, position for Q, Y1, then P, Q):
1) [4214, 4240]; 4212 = 0.32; -0.2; -1.6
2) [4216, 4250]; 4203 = 0.15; -0.2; -0.9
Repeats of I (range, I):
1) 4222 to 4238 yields 4233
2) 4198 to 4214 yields 4209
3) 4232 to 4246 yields 4245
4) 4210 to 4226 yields 4212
